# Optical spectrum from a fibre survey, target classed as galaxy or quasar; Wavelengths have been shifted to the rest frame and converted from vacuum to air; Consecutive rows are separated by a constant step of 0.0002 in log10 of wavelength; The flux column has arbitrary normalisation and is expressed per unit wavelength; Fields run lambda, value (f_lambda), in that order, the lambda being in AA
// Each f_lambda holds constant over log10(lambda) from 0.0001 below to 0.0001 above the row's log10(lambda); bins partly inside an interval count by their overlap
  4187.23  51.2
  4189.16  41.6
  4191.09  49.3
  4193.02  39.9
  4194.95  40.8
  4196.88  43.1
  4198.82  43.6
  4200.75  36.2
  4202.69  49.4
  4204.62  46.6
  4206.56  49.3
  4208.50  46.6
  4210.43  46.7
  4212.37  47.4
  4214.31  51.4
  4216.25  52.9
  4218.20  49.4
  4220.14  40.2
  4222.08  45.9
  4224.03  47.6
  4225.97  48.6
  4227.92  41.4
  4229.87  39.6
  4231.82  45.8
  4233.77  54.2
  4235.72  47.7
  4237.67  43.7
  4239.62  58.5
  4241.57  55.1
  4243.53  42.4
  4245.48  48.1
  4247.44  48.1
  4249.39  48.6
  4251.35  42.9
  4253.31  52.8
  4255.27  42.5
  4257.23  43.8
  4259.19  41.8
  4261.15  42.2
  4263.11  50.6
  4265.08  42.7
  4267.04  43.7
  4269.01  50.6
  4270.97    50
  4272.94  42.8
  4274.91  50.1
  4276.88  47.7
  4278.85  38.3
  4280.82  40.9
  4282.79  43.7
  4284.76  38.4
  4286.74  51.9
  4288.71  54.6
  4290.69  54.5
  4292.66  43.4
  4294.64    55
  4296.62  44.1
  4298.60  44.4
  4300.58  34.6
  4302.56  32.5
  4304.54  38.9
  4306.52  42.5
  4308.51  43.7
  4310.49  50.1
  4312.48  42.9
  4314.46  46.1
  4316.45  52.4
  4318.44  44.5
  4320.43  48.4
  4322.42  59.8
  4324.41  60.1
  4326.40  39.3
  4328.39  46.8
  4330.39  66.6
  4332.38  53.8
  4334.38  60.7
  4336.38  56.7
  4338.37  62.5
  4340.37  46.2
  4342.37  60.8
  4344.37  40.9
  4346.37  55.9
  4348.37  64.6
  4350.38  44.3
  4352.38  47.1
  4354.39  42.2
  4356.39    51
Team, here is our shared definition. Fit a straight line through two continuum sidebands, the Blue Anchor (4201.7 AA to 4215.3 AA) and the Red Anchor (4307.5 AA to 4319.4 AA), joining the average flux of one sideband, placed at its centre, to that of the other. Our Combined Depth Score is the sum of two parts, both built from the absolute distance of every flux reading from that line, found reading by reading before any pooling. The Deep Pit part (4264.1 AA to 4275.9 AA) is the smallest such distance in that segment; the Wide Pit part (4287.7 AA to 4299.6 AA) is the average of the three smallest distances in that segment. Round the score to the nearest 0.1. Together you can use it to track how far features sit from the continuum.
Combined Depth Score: 5.7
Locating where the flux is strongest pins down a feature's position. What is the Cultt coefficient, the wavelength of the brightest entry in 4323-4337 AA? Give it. 4330.39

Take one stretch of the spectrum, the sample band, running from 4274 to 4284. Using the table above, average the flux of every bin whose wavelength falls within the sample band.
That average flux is 44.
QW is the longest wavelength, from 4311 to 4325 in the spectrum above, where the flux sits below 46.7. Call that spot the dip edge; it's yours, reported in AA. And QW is 4318.44 AA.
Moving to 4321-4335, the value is 4326.40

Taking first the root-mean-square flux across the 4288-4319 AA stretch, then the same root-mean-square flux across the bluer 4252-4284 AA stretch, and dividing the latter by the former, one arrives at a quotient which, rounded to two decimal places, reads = 0.99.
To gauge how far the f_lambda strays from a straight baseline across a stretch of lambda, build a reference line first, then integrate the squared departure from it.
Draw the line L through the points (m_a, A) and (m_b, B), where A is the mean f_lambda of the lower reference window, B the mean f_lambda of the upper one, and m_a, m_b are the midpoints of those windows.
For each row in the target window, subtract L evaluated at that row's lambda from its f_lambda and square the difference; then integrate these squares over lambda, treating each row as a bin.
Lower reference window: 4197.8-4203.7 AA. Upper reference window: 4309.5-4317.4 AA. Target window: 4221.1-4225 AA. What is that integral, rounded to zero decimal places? 32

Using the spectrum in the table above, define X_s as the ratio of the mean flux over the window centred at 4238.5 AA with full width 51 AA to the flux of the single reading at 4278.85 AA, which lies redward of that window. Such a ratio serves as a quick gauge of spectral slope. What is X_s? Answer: 1.23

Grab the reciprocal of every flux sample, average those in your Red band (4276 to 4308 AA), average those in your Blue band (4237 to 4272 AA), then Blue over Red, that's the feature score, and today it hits 0.92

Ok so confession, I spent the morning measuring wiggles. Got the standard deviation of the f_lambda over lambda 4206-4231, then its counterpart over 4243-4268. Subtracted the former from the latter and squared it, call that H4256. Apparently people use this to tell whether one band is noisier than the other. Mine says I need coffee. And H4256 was 0.1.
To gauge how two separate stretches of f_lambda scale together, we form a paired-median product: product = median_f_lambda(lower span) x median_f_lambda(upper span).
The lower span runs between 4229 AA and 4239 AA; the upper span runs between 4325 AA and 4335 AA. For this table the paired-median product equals 2464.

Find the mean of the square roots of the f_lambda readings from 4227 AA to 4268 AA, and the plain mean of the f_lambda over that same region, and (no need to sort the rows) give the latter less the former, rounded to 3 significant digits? 39.7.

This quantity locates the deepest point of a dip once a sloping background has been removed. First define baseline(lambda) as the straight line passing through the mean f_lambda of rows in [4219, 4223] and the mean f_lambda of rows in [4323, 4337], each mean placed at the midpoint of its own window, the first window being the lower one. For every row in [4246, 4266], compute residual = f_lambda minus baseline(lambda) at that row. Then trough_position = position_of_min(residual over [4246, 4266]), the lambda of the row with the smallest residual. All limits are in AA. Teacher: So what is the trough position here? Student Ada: 4259.19 AA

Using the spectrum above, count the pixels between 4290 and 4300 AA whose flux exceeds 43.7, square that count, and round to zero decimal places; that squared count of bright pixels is 16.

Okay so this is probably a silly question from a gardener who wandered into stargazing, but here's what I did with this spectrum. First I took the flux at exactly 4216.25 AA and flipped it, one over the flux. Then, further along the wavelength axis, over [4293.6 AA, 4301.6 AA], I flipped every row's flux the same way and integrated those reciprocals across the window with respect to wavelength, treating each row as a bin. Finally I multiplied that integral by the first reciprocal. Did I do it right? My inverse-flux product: 0.0035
